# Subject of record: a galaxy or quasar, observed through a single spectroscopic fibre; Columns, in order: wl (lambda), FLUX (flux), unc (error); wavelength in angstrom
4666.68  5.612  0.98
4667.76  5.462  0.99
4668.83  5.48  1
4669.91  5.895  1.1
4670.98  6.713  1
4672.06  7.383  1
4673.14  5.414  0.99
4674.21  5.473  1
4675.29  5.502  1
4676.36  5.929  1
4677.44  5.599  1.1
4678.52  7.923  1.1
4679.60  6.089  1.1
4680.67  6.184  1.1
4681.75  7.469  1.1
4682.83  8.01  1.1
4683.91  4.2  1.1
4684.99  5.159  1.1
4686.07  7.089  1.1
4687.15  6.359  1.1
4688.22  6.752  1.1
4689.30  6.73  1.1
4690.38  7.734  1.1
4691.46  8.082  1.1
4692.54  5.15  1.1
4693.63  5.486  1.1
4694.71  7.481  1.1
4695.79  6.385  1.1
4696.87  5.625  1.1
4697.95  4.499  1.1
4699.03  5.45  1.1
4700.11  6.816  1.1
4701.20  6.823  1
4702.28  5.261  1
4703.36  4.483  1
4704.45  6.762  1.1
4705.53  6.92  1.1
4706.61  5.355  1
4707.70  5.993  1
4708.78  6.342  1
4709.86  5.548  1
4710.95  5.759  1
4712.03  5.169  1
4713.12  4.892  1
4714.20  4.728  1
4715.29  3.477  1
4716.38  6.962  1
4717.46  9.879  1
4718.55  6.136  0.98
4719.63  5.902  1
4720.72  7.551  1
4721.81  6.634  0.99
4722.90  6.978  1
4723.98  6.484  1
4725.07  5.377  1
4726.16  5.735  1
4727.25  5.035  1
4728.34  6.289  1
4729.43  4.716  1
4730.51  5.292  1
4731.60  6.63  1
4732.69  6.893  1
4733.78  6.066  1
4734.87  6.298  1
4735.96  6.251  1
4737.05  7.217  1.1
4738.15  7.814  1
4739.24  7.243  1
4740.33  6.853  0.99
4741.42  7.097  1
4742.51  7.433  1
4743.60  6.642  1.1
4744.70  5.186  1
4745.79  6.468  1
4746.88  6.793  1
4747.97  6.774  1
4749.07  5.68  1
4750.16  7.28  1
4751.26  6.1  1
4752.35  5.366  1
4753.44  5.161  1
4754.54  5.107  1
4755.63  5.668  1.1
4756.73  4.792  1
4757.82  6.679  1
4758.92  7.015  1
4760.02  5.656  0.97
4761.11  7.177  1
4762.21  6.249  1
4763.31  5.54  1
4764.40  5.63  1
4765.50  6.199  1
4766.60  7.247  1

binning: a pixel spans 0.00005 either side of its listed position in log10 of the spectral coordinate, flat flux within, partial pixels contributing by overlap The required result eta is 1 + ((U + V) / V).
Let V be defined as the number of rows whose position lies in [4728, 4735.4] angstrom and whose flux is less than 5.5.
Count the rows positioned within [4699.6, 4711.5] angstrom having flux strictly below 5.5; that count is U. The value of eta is 3.50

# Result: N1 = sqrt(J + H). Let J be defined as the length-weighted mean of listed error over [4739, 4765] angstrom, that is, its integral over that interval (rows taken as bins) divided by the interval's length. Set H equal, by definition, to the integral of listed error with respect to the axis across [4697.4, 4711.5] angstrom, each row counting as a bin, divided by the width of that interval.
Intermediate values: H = 1.04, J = 1.01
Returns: 1.43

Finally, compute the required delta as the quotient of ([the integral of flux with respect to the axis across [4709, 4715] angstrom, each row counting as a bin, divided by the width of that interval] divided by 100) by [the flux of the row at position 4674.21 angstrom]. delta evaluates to 0.0095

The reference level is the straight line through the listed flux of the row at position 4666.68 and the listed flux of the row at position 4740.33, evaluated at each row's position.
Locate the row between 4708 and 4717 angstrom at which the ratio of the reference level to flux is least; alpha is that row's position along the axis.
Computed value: 4716.38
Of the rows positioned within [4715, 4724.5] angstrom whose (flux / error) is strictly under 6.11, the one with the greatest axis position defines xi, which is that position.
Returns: 4719.63 angstrom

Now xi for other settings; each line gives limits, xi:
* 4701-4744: 4743.60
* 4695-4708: 4707.70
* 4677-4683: 4680.67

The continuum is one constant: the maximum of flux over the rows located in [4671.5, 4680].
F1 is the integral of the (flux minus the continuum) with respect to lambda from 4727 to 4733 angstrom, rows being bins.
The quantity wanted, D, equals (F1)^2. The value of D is 162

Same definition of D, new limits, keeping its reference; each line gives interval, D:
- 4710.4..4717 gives 317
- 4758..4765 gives 139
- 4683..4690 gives 147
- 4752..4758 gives 231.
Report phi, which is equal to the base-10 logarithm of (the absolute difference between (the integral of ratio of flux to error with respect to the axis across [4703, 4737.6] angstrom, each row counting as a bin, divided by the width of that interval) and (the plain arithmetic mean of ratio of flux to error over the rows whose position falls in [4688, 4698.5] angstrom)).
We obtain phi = -0.70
